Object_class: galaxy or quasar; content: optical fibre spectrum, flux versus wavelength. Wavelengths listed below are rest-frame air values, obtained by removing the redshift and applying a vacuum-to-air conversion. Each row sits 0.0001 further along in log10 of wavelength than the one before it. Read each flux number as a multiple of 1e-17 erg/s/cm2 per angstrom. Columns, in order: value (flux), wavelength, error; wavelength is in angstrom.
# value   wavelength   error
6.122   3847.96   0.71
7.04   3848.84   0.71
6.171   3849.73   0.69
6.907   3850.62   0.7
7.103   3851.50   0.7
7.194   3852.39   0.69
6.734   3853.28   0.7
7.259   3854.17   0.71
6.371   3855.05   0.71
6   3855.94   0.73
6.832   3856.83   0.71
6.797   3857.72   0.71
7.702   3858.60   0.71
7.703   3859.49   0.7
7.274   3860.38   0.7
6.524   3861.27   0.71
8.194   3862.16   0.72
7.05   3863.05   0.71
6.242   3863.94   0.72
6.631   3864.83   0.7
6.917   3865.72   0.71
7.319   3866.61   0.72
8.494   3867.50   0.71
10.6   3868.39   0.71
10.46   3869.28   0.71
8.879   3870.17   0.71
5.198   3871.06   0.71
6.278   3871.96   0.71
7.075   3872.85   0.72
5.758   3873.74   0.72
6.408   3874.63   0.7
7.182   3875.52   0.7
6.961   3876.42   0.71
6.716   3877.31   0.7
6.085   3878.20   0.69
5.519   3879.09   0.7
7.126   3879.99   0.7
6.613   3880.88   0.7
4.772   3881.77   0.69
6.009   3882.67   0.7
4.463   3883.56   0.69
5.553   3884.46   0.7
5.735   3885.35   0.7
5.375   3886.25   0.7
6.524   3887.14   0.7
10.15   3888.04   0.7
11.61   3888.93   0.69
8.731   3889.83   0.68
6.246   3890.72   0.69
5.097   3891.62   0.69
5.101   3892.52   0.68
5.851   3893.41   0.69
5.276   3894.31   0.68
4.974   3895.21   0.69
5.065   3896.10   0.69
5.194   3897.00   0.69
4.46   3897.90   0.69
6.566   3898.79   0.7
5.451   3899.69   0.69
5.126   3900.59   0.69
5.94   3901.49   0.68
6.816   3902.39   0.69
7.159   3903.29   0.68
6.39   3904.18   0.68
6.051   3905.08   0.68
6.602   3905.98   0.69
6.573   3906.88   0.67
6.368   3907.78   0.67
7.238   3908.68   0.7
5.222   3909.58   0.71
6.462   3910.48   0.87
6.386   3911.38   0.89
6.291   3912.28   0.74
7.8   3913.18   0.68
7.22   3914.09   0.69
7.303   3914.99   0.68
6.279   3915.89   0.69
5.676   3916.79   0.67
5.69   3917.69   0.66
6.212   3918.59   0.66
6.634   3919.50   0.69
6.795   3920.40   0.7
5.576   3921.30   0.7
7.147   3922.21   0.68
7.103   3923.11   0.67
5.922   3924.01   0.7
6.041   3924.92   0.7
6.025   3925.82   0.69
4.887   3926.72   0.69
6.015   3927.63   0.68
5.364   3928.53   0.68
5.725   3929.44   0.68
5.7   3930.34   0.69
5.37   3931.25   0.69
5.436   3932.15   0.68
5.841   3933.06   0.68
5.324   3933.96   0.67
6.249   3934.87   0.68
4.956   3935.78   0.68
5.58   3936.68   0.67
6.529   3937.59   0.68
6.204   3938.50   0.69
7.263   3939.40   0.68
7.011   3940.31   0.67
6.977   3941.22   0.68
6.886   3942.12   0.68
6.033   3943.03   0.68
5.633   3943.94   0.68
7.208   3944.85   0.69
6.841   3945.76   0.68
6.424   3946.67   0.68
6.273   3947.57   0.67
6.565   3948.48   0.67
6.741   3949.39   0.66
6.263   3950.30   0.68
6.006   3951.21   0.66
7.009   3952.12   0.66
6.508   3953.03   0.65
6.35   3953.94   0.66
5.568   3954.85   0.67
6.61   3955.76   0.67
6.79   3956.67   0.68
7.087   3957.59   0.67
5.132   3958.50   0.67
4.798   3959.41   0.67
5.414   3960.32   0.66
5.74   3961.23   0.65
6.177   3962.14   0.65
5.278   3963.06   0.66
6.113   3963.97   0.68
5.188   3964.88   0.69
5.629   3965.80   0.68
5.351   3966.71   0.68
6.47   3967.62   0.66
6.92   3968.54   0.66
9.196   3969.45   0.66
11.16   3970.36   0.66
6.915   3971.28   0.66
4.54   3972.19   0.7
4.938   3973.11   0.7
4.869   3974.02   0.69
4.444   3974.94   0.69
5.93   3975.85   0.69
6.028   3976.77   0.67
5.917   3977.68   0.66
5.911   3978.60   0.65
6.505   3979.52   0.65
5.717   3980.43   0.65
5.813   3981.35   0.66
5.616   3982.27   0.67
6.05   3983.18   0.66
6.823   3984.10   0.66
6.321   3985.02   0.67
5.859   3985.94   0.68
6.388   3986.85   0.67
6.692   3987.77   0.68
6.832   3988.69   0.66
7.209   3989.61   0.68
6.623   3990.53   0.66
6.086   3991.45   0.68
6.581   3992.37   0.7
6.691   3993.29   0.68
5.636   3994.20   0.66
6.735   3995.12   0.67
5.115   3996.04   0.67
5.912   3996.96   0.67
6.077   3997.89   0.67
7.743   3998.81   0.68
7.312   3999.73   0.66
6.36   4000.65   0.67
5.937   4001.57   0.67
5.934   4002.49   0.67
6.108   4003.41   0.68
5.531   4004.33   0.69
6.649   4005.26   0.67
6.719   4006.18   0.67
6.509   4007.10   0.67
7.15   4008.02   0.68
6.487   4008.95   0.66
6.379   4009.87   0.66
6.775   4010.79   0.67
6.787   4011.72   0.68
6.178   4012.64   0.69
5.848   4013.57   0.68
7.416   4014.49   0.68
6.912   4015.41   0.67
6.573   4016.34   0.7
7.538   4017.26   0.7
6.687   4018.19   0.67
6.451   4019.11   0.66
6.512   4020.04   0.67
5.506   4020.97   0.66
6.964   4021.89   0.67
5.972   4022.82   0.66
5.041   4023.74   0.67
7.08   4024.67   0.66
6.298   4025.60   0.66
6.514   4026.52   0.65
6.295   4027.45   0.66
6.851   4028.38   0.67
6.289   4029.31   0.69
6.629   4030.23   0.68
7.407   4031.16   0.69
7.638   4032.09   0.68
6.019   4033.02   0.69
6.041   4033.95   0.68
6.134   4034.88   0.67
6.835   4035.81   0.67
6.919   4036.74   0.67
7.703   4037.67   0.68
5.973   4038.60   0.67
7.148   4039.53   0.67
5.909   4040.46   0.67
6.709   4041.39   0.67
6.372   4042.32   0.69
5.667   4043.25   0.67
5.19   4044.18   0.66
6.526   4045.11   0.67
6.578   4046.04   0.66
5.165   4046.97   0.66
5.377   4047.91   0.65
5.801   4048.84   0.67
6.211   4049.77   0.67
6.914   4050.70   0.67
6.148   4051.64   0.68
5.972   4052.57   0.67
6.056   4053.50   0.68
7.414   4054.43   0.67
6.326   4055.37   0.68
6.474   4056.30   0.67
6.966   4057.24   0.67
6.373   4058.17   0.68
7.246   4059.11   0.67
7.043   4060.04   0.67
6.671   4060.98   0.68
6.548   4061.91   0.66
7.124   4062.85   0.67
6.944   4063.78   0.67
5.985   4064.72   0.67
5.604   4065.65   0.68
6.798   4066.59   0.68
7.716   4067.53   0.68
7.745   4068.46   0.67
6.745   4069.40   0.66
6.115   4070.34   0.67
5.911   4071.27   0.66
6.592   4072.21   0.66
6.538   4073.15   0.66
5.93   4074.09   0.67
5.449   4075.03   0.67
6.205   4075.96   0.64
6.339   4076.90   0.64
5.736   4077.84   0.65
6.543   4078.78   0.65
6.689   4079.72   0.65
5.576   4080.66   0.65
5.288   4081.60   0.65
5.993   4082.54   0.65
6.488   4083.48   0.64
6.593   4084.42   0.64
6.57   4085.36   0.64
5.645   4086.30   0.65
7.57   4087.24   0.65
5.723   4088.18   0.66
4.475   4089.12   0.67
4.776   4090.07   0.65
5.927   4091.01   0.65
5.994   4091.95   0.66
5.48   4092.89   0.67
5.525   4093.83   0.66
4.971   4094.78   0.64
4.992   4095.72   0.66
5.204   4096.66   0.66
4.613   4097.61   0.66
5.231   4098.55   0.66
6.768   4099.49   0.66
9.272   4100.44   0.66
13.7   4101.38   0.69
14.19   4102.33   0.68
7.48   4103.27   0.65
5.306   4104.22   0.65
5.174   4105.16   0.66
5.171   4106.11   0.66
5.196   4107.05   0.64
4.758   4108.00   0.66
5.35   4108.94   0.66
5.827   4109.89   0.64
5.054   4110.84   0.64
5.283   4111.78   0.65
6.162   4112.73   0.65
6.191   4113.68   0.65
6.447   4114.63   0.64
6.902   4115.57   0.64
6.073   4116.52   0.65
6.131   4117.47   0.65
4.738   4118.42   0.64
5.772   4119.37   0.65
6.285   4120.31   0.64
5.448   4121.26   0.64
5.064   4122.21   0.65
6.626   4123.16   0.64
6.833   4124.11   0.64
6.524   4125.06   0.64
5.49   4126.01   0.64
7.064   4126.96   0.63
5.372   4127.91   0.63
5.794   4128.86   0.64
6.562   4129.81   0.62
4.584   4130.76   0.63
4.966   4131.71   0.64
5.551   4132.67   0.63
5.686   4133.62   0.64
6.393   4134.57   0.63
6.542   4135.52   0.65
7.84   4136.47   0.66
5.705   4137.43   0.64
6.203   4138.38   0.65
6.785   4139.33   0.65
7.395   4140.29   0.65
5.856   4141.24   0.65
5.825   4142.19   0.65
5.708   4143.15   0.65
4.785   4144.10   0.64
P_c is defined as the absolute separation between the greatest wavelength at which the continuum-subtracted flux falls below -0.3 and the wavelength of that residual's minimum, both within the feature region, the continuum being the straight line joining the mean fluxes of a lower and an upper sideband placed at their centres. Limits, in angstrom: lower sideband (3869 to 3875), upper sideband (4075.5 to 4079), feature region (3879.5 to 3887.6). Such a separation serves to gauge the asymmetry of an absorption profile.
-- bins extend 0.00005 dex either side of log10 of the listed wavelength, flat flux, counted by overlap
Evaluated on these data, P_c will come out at 3.6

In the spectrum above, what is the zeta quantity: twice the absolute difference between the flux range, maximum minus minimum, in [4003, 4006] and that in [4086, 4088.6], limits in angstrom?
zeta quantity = 1.6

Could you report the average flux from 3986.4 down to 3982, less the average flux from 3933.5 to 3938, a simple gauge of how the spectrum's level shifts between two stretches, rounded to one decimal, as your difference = 0.4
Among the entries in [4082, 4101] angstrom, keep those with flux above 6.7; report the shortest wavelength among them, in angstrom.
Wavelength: 4087.24 angstrom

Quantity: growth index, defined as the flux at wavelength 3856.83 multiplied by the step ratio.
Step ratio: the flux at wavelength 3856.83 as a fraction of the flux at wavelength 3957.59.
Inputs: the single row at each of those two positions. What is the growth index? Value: 6.6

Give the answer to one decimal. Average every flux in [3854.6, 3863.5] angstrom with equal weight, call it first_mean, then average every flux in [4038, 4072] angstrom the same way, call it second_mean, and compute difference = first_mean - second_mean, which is 0.6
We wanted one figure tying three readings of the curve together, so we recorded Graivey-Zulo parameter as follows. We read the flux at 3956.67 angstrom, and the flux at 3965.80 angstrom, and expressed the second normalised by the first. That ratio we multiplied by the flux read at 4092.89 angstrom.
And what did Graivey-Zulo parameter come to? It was 4.5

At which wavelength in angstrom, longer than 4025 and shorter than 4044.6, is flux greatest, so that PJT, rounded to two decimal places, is 4037.67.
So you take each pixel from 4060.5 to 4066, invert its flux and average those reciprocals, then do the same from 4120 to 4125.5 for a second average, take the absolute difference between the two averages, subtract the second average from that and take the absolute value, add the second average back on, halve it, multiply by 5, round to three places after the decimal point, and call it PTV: 0.801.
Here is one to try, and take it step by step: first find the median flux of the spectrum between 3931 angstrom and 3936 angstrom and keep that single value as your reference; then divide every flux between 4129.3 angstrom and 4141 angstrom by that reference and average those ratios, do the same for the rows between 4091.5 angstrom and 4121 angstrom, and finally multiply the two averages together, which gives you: 1.33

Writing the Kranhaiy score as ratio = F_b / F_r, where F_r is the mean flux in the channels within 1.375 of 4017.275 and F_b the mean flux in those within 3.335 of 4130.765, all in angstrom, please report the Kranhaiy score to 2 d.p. 0.79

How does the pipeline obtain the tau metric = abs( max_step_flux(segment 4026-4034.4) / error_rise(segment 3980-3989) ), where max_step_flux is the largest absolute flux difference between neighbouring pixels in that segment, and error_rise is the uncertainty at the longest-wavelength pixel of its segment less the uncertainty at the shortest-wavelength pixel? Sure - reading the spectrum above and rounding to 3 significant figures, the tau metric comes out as 162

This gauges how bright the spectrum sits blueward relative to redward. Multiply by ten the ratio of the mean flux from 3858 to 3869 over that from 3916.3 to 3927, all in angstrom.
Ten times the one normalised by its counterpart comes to 12.3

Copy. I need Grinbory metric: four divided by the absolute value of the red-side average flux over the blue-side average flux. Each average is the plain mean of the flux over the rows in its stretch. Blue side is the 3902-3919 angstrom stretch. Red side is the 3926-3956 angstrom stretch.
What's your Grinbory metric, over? 4.23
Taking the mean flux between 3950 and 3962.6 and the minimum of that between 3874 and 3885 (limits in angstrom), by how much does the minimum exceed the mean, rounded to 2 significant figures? -1.6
